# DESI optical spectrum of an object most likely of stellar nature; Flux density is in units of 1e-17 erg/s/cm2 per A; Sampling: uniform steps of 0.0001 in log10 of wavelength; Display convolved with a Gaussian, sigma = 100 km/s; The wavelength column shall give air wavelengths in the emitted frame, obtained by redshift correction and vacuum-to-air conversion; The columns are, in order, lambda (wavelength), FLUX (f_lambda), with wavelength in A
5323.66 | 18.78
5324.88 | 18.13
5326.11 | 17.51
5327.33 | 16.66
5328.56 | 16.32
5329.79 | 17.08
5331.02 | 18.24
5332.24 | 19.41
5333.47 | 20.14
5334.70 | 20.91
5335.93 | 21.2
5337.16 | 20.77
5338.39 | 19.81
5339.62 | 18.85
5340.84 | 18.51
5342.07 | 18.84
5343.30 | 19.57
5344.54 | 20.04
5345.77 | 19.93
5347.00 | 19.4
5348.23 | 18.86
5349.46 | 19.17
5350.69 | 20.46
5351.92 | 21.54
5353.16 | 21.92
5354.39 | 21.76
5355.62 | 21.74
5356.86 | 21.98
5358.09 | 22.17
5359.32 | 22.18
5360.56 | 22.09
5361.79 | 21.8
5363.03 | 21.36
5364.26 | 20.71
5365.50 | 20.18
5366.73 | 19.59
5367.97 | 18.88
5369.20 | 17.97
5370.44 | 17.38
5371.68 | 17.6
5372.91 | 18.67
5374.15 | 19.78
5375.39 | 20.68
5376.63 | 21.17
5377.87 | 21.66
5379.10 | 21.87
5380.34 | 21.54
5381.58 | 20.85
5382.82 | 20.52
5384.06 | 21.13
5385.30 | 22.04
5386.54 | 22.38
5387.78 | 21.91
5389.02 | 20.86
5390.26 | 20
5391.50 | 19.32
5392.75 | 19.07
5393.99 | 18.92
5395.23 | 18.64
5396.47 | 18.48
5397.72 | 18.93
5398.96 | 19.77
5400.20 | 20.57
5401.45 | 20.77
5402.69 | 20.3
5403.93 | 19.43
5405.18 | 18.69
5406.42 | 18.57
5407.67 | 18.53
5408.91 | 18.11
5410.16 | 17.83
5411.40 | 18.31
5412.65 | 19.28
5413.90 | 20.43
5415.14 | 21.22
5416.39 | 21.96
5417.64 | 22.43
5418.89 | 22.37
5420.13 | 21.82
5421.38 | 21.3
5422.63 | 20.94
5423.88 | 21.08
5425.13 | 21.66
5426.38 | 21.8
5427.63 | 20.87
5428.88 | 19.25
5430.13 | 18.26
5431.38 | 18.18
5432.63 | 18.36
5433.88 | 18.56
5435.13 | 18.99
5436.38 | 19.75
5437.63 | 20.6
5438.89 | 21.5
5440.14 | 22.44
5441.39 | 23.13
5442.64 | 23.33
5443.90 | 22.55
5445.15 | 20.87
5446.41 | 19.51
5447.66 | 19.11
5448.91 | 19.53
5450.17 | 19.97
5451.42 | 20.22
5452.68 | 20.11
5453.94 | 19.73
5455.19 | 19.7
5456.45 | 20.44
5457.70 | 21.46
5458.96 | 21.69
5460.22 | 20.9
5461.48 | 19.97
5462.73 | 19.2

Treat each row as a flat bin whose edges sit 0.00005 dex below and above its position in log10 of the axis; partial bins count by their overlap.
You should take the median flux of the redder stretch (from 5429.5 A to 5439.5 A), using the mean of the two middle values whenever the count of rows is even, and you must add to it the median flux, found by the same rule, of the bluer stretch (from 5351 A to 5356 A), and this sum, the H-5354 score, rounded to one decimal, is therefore 40.5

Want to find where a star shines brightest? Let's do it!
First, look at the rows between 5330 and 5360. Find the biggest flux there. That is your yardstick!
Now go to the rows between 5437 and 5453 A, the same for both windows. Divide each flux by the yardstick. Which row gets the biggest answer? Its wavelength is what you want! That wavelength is 5442.64 A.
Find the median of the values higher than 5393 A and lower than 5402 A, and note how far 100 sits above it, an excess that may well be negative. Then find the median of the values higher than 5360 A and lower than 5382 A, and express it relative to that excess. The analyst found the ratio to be 0.255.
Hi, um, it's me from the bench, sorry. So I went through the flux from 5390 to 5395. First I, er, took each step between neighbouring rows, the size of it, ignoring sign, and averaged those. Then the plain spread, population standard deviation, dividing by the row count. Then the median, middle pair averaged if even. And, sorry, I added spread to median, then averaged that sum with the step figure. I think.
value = 10.0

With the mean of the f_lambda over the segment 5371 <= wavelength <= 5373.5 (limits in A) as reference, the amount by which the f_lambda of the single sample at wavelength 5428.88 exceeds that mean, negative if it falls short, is 1.1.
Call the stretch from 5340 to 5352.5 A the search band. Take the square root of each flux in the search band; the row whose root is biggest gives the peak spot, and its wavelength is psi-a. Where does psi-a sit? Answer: 5351.92 A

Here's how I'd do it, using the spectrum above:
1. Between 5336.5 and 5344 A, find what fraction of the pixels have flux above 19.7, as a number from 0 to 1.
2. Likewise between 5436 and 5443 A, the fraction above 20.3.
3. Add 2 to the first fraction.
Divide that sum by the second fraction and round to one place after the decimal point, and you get 2.8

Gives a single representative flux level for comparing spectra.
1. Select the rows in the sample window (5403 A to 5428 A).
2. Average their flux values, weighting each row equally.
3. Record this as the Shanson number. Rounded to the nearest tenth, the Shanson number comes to 20.3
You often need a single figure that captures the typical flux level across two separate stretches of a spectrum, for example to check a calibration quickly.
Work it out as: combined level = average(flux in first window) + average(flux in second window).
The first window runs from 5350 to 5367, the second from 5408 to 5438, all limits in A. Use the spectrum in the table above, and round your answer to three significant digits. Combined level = 41.5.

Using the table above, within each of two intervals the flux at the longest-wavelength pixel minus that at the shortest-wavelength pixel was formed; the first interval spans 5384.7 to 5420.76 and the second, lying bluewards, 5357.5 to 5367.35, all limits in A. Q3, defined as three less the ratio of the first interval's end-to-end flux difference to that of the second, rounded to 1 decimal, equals 2.9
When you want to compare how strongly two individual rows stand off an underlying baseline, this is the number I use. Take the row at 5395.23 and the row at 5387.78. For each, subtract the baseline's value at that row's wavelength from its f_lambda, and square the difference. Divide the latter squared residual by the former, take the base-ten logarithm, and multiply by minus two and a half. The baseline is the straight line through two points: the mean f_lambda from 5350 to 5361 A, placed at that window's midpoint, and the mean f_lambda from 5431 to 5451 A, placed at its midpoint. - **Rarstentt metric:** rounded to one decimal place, 2.9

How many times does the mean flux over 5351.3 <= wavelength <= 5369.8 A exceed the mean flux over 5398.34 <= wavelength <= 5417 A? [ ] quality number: 1.08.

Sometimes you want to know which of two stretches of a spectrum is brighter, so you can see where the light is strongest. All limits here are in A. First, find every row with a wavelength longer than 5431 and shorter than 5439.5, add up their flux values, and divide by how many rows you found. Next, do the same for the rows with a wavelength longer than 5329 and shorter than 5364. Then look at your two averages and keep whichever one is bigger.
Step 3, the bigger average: 20.3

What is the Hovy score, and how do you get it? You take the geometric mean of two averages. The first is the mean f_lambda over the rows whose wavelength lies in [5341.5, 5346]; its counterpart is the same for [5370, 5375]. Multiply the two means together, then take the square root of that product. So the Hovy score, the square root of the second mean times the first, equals 19.0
